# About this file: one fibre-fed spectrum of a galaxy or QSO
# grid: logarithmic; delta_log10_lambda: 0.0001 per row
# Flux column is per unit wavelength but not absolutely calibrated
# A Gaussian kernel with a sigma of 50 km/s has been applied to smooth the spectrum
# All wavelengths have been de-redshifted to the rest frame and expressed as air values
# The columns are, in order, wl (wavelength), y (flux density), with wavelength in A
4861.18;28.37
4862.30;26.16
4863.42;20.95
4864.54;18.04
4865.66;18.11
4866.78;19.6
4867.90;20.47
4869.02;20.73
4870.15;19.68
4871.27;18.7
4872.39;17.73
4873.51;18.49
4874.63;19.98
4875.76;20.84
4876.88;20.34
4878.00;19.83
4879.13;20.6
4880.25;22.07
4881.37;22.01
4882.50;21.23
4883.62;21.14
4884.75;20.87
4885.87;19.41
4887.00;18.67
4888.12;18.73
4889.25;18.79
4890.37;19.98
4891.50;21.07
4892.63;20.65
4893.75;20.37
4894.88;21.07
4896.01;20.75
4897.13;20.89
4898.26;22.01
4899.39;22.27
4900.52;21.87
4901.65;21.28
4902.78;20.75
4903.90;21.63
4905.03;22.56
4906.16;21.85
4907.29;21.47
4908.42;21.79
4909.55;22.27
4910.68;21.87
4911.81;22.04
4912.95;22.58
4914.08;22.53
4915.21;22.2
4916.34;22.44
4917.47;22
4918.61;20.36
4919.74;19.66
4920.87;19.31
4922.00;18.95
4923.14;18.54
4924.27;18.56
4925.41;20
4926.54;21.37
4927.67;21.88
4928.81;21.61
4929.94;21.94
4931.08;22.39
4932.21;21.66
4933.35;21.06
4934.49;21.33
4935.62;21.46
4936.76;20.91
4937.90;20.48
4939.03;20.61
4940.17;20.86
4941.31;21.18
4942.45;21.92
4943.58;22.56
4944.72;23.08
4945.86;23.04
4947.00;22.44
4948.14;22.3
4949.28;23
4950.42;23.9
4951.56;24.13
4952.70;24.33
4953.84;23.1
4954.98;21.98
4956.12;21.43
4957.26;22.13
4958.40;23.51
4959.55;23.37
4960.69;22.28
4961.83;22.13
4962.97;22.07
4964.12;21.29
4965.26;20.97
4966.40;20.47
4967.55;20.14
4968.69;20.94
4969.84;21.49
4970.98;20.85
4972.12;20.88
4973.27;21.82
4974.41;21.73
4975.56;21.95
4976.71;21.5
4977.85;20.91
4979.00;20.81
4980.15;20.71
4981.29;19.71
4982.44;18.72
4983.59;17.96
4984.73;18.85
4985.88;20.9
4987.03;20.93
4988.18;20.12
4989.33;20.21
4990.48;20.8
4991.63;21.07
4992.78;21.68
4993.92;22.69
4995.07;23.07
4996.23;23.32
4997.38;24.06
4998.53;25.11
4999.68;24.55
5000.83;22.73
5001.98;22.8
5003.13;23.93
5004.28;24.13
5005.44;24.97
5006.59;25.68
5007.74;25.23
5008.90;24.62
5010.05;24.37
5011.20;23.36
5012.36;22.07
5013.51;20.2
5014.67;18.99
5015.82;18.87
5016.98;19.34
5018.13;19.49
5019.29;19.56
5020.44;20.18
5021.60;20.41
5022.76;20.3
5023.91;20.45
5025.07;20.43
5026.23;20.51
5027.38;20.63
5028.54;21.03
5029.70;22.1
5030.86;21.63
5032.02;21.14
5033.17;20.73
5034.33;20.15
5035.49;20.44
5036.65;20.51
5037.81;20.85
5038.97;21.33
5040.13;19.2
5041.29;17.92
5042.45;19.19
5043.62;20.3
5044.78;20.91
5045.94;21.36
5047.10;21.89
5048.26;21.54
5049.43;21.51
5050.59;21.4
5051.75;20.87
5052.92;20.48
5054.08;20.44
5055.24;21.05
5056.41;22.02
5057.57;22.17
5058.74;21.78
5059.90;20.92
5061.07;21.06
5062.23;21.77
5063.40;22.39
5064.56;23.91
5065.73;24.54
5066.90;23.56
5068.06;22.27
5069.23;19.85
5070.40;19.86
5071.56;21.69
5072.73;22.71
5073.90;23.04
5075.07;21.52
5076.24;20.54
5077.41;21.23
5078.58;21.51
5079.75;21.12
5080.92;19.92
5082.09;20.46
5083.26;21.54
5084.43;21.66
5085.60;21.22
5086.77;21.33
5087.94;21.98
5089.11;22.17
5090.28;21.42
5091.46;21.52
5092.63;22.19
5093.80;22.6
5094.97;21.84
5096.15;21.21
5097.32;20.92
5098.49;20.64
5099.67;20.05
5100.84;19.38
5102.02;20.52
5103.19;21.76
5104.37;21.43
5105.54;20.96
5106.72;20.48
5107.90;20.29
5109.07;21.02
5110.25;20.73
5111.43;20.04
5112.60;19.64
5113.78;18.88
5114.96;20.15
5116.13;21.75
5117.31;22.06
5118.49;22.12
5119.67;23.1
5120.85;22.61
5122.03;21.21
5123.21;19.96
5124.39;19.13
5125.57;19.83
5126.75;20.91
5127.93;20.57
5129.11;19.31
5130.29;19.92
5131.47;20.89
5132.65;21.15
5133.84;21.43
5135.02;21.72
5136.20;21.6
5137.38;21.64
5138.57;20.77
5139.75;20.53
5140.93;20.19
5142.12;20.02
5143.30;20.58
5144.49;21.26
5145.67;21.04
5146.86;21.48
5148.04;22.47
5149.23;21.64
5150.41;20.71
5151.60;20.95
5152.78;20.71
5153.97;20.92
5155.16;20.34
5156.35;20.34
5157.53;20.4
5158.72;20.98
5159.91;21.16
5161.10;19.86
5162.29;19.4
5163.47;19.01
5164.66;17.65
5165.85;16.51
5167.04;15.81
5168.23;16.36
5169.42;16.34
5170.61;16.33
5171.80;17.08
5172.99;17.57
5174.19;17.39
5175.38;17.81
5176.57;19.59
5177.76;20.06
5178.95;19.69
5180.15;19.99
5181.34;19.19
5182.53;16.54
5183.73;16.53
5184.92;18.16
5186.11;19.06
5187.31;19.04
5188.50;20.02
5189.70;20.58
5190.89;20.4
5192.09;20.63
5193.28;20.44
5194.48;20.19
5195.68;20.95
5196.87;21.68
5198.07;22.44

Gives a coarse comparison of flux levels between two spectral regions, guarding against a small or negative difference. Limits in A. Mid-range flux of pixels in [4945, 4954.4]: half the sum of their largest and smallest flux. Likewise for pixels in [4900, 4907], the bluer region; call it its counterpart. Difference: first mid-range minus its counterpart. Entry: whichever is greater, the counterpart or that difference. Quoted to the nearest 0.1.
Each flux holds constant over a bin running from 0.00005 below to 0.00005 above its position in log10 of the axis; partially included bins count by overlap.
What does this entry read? 21.7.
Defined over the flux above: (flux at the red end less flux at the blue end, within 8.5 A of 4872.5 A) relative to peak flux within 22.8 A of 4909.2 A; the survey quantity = 0.18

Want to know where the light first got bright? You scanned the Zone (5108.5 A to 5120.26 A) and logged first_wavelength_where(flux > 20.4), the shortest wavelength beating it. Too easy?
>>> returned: 5109.07 A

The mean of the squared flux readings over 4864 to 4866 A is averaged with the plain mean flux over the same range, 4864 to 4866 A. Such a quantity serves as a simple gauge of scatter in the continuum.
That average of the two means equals 172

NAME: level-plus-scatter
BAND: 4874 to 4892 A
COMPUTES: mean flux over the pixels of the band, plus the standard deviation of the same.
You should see 21.4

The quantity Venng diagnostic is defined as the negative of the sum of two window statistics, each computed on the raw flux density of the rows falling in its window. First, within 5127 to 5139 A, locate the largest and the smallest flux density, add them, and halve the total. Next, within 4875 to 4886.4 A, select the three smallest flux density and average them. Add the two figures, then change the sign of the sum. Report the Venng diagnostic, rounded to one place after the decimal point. -40.4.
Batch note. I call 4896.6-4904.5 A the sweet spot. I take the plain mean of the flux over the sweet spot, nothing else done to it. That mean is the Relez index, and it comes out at 21.5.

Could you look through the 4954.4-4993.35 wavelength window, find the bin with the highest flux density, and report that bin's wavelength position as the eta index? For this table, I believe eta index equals 4958.40 A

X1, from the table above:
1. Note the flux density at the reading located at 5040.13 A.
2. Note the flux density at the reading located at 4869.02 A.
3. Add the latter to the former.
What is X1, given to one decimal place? 39.9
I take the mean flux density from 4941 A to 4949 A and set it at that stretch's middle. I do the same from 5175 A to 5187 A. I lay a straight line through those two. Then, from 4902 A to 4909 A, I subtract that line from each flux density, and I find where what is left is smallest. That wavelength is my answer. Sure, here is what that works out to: 4902.78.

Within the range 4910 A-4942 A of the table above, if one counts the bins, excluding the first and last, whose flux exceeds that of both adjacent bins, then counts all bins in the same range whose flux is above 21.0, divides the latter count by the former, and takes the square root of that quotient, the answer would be 1.8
